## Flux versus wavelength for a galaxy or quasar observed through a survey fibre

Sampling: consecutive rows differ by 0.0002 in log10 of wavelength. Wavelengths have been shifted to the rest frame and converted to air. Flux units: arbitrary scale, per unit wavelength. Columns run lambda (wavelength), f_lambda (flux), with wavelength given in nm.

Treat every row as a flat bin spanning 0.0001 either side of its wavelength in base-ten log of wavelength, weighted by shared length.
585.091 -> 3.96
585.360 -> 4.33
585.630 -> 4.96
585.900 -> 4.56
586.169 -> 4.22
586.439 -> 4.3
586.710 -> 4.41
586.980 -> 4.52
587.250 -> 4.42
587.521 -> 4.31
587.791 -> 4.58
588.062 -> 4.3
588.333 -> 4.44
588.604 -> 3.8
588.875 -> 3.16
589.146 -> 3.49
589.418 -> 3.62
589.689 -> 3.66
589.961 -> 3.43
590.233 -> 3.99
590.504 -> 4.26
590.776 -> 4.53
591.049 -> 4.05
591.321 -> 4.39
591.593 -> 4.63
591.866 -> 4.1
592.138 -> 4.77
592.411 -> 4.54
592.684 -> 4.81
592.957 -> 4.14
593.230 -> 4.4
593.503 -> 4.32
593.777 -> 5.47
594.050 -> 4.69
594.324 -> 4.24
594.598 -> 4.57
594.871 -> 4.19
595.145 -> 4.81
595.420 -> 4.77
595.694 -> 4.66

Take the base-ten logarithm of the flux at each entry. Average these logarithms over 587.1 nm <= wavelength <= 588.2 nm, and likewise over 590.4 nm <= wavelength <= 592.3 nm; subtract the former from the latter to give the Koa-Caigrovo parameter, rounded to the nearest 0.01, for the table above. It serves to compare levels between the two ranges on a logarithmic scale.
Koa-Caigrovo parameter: 0.00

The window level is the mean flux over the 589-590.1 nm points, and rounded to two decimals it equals 3.55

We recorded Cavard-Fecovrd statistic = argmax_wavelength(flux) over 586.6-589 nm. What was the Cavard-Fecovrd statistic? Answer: 587.791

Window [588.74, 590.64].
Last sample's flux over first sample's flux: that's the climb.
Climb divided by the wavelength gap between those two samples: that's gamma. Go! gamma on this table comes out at 0.7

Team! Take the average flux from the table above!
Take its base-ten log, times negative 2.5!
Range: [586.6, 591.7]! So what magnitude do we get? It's -1.53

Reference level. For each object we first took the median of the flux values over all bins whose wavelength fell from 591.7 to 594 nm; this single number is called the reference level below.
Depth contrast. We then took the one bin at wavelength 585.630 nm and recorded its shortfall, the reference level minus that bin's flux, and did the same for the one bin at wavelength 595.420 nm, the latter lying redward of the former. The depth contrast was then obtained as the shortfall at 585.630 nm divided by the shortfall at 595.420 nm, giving 1.6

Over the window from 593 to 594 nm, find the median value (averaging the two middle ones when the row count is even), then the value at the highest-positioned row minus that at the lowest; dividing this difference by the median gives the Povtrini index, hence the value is 0.24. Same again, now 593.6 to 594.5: -0.26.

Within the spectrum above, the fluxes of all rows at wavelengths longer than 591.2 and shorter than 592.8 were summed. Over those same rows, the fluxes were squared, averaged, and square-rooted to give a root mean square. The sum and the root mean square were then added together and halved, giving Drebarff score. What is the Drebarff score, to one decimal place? 15.9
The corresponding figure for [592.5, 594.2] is 16.2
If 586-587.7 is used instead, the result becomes 15.3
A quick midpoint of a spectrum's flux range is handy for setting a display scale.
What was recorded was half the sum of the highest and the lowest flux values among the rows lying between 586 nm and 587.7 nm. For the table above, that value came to 4.37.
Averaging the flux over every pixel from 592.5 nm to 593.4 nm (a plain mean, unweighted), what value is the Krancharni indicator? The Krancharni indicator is 4.45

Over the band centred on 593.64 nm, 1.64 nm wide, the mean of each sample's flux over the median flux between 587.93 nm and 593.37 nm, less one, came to 0.08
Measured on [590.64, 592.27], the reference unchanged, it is 0.05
